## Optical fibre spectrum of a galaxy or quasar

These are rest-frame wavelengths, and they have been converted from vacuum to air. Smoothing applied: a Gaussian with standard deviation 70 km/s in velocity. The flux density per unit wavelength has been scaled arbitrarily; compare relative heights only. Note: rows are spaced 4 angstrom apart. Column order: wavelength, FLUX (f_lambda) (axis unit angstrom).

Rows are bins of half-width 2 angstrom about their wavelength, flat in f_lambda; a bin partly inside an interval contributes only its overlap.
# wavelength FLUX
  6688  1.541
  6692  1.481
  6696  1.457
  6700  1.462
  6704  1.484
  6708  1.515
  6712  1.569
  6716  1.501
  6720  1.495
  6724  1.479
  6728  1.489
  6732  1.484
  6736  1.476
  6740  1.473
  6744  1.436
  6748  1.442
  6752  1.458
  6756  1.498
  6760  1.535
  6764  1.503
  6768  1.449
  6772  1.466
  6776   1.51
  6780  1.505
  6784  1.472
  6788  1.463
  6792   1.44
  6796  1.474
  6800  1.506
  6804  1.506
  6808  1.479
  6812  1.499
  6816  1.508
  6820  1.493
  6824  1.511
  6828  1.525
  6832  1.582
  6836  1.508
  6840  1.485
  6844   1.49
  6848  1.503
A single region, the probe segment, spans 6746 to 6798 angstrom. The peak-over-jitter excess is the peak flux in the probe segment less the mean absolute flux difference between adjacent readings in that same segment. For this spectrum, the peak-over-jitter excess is 1.51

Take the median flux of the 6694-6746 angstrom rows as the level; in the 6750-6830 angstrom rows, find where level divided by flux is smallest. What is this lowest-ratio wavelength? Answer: 6760 angstrom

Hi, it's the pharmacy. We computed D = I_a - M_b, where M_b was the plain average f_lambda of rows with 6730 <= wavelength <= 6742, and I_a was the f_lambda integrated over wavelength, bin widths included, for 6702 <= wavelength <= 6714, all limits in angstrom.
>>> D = 16.8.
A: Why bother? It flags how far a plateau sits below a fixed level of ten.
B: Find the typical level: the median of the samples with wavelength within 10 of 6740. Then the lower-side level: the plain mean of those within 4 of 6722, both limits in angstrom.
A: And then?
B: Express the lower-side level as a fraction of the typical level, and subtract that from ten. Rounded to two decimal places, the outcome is 8.99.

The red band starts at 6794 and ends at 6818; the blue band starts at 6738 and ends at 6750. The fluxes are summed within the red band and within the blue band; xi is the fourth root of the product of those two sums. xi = 2.50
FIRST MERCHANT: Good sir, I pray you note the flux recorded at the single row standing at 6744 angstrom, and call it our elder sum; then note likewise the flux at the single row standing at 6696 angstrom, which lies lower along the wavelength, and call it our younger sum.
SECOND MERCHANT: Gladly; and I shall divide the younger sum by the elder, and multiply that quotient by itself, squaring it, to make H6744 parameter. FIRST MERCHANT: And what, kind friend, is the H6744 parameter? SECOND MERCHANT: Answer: 1.03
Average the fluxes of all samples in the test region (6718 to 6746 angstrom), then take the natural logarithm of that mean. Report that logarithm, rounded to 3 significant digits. 0.389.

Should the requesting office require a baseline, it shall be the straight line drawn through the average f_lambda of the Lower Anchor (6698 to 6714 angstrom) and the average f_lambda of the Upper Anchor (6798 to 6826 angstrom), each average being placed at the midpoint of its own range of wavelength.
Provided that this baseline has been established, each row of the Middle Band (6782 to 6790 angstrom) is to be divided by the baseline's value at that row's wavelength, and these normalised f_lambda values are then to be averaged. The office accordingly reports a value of 0.977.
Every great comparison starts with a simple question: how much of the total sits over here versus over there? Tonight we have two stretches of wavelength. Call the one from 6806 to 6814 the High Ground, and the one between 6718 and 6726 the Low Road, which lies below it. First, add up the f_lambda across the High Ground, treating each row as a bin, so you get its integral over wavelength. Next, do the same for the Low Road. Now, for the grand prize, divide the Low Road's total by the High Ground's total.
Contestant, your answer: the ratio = 1.00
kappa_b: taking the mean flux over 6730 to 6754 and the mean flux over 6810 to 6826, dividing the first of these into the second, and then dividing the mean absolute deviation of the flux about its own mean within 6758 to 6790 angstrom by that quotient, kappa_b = 0.025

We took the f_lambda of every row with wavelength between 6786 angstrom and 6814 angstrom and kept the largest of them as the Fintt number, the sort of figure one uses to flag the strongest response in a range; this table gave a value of 1.506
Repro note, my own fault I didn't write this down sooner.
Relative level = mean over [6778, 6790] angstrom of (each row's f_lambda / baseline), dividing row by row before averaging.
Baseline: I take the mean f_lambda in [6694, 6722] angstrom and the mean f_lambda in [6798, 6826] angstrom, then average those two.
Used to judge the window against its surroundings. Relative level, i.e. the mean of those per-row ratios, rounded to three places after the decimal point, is 0.987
